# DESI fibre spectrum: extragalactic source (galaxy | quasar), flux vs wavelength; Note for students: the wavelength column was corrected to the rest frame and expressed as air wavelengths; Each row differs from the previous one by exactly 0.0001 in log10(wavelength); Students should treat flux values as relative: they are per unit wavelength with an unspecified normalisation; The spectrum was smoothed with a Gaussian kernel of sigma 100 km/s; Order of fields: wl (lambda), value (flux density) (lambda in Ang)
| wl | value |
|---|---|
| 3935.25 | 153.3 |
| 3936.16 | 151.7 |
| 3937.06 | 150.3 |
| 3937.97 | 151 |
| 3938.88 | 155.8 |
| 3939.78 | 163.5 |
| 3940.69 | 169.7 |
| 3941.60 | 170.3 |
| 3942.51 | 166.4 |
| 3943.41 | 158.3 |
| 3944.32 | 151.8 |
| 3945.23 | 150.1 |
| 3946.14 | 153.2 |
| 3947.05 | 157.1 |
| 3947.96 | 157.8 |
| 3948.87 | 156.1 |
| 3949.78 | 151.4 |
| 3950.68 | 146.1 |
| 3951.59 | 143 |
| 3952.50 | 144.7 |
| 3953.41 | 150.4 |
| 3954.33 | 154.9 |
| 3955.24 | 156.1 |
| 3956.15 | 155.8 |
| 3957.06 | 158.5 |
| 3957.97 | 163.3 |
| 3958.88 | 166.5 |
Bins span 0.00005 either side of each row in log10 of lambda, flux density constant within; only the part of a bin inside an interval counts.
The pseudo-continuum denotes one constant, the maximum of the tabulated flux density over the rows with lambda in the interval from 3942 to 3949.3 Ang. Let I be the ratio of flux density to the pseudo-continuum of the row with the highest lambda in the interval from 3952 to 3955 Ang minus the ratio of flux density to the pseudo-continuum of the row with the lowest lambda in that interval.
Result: 0.06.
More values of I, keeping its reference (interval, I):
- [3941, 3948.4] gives -0.08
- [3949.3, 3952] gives -0.05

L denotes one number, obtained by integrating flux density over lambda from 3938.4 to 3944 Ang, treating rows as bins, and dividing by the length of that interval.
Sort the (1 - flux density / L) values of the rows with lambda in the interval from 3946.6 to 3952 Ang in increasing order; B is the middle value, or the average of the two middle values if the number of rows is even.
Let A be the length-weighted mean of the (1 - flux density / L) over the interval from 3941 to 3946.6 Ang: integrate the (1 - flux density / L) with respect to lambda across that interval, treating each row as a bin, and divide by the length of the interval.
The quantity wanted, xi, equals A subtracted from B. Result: 0.03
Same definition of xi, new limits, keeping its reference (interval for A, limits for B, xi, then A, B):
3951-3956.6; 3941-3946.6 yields -0.03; 0.0794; 0.049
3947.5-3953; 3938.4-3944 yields -0.09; 0.0848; -0.007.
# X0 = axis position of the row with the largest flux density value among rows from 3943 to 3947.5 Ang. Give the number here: 3943.41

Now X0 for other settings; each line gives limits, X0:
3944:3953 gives 3947.96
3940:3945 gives 3941.60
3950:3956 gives 3955.24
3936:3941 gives 3940.69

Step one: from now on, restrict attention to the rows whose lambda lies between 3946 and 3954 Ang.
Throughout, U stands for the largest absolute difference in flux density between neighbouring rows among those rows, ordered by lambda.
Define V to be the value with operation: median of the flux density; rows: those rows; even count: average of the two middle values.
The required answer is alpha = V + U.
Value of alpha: 157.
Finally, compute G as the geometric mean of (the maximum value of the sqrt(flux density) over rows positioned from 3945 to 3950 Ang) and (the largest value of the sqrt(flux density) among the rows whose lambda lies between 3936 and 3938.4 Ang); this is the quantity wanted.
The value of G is 12.4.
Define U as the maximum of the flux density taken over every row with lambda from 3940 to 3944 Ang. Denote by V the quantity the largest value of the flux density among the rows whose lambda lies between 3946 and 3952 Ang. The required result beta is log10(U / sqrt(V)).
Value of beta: 1.132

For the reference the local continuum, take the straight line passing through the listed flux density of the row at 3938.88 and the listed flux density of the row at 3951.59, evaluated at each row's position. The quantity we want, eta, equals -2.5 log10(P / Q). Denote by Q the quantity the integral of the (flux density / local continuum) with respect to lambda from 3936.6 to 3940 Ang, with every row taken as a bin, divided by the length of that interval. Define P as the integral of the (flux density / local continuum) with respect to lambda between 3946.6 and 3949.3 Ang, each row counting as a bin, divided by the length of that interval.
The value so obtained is -0.08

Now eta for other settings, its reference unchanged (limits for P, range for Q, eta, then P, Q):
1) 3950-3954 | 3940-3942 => 0.07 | 1.028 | 1.10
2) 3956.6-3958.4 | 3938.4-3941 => -0.12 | 1.175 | 1.05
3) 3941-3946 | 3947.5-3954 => -0.01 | 1.053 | 1.04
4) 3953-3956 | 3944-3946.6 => -0.09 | 1.097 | 1.01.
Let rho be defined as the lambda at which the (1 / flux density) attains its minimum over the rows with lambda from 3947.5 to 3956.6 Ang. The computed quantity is 3947.96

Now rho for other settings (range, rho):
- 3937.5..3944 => 3941.60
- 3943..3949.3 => 3943.41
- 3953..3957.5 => 3957.06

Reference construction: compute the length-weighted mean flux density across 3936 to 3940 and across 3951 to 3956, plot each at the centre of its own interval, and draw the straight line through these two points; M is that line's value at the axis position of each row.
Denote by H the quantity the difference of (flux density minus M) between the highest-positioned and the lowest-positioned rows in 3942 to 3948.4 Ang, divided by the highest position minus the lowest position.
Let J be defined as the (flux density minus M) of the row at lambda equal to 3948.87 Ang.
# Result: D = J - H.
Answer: 6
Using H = -1.3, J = 5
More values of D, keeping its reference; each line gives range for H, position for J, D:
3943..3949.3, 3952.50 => -5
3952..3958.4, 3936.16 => -7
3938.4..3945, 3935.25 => -1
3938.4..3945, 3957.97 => 15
